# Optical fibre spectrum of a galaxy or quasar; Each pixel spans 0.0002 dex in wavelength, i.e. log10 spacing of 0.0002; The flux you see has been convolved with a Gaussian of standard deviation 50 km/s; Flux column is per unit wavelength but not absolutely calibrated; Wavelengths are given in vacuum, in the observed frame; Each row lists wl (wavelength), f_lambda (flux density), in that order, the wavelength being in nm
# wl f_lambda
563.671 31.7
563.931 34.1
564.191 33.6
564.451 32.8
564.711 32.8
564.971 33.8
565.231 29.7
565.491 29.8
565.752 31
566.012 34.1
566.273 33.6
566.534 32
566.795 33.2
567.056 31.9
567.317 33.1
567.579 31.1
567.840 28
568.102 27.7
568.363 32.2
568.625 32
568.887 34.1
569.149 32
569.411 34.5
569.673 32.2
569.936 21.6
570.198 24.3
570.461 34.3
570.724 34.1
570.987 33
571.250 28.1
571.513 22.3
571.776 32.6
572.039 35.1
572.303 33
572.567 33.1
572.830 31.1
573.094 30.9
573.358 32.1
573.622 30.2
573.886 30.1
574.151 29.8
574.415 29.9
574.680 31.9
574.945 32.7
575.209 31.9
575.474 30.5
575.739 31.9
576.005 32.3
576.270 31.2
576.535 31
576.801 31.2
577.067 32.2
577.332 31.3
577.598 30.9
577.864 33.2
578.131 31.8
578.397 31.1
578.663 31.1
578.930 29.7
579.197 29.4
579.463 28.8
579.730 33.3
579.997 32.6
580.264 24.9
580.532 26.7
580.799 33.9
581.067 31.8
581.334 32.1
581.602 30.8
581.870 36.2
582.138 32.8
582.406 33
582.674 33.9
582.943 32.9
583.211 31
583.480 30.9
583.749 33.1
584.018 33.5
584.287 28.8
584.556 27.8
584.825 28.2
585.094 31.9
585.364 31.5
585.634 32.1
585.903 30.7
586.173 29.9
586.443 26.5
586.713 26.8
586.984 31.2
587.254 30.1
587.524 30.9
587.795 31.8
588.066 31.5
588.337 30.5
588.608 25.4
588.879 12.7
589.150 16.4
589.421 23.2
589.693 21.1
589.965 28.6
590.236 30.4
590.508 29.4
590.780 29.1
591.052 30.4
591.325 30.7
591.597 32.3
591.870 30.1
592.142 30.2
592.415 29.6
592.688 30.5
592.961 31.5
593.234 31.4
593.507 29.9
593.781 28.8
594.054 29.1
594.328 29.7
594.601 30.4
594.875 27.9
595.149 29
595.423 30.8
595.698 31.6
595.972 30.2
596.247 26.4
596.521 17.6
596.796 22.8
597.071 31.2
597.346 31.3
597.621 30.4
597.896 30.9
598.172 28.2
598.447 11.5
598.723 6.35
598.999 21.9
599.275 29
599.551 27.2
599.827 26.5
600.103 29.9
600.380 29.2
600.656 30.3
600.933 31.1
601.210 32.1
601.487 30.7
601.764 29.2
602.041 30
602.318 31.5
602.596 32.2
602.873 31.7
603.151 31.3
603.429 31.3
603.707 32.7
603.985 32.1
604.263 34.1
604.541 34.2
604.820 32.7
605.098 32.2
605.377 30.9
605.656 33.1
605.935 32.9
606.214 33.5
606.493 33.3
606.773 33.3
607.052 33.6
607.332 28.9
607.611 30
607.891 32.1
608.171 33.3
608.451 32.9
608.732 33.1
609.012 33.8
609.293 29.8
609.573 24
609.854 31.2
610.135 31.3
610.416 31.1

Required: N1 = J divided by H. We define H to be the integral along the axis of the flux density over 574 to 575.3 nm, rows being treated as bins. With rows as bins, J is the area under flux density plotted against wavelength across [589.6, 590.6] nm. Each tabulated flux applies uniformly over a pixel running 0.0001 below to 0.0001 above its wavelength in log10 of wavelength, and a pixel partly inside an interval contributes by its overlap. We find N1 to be 0.68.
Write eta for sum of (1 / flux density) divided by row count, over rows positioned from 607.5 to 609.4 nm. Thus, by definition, 0.0312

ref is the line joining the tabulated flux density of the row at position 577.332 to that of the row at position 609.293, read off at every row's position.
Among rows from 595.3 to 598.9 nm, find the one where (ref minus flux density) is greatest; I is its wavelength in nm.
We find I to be 598.723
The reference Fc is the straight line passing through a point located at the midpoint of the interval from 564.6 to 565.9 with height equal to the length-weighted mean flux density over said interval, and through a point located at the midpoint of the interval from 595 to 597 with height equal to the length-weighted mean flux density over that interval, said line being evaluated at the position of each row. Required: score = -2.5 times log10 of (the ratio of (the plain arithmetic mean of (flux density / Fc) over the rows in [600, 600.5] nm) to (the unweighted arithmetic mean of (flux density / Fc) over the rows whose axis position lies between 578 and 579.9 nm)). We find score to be -0.08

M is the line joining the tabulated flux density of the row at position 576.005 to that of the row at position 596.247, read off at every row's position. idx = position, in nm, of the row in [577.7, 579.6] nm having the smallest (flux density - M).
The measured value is 579.463 nm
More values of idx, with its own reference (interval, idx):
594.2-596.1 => 594.875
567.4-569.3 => 568.102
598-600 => 598.723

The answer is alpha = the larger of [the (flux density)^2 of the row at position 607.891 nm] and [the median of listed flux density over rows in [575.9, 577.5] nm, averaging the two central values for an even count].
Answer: 1030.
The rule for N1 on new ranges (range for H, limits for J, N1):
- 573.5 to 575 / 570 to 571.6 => 1.02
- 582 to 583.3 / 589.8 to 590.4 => 0.41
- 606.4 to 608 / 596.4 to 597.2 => 0.38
